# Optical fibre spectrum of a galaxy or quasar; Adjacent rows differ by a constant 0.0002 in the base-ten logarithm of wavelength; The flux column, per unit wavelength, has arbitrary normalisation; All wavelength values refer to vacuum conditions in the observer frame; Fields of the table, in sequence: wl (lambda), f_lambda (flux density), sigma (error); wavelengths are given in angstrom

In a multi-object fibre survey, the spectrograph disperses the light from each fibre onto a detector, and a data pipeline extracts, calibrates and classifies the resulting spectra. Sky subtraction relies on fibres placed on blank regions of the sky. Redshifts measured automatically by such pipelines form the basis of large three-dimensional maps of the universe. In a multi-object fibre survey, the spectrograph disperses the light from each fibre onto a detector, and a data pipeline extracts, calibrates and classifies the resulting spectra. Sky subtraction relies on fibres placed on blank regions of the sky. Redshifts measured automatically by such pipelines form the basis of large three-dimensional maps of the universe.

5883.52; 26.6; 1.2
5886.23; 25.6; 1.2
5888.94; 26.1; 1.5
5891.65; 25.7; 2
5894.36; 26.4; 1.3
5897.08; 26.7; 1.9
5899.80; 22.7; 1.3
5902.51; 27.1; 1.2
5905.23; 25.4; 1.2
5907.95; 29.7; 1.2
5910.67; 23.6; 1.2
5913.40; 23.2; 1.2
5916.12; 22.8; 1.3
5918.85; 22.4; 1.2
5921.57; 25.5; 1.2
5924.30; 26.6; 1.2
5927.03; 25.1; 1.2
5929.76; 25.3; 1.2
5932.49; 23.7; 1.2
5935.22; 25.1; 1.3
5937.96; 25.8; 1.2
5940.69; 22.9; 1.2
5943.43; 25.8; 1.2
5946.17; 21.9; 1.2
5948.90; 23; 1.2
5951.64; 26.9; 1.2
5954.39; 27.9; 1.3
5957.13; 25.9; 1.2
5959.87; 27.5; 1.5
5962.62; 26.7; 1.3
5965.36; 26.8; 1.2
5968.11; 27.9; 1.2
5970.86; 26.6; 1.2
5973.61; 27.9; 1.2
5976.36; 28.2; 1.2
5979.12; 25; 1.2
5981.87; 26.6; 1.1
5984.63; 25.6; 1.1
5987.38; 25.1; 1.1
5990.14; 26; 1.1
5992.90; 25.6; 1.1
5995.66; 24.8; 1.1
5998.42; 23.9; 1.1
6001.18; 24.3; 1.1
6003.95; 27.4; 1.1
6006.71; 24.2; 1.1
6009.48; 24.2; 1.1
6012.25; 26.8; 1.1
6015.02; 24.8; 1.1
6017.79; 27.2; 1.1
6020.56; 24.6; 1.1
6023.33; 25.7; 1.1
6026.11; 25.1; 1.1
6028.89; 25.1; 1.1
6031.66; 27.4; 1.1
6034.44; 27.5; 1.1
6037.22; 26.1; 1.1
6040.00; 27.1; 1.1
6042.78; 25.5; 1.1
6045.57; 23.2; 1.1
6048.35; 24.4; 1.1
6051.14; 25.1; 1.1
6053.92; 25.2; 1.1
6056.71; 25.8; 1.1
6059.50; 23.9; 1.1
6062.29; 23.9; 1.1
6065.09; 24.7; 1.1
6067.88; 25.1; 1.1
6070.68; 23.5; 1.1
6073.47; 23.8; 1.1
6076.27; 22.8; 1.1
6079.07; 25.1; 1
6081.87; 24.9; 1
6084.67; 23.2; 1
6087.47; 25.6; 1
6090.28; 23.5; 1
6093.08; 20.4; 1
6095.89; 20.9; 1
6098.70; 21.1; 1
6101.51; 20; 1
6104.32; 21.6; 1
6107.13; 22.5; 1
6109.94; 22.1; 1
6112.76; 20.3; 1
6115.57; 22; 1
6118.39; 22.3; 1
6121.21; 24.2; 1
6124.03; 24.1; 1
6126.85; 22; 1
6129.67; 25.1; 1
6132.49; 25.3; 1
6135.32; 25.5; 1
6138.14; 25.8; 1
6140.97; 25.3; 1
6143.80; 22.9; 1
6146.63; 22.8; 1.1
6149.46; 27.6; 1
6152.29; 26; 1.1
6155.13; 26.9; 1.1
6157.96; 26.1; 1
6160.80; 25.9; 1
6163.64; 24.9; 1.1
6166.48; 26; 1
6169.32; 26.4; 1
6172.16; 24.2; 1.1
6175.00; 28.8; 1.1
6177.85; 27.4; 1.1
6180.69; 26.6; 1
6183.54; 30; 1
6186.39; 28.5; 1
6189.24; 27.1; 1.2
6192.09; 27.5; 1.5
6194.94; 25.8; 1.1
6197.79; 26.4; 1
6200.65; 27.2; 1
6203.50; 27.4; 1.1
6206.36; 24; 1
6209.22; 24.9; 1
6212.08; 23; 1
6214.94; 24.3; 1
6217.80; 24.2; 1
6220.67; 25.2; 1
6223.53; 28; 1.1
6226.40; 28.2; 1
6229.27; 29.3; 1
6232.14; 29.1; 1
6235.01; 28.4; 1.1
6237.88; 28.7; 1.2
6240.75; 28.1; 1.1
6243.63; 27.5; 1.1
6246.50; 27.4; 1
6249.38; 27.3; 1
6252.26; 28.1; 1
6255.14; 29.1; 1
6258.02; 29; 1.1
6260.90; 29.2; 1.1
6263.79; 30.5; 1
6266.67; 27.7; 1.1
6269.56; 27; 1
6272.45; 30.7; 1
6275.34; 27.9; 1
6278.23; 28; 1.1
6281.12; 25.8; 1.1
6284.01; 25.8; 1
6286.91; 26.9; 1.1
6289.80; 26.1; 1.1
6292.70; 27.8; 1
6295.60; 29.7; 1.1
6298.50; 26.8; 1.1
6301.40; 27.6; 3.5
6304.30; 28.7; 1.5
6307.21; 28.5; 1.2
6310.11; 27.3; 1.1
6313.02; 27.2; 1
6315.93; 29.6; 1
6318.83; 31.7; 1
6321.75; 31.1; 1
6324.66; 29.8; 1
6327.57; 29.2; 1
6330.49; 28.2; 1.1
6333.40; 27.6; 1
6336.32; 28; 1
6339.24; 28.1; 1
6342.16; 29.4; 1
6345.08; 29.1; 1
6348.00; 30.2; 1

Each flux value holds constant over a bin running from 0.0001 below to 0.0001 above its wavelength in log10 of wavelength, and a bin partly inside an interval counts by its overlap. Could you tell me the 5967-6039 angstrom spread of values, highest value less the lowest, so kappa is 4.3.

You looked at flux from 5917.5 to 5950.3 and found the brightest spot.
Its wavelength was 5924.30 angstrom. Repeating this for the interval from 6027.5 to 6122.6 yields 6034.44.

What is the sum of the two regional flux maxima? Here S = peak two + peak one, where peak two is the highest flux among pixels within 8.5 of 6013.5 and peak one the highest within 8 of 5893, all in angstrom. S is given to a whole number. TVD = 54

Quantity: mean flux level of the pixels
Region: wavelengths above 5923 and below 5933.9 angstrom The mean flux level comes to 25.2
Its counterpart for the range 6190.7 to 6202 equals 26.7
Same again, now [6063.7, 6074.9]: 24.3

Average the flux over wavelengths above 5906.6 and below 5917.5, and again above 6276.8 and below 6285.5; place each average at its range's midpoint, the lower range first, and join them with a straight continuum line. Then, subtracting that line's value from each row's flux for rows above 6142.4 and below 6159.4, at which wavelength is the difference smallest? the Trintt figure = 6146.63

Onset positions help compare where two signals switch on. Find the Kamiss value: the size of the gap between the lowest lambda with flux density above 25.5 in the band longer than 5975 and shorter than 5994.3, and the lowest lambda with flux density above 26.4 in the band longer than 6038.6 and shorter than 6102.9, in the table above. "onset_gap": 63.6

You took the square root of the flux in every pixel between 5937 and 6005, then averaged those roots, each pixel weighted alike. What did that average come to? 5.08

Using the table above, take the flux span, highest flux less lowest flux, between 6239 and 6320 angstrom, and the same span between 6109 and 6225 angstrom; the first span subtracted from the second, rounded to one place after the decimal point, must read 3.8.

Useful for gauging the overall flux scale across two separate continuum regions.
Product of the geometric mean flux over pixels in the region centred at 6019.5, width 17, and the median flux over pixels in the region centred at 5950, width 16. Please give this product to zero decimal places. 664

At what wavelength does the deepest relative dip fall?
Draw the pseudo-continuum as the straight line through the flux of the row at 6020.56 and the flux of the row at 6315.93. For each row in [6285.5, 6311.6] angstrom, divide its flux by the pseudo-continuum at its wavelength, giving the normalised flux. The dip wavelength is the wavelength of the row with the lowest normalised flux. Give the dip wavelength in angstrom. 6289.80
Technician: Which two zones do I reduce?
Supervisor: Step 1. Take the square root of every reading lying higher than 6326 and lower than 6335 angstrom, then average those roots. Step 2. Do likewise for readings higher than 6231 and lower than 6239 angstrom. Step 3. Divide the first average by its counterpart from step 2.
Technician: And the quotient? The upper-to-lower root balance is 0.99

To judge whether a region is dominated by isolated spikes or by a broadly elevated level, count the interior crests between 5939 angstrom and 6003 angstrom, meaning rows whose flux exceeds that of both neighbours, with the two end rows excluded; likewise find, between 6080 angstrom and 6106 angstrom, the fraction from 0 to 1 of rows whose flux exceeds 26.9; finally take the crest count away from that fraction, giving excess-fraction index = -7.0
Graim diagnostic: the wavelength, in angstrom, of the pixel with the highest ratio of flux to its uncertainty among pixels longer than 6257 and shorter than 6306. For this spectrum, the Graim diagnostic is 6272.45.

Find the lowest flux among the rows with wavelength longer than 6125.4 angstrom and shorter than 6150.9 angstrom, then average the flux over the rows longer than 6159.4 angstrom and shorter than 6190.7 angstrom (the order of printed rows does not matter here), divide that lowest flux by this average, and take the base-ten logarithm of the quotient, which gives -0.087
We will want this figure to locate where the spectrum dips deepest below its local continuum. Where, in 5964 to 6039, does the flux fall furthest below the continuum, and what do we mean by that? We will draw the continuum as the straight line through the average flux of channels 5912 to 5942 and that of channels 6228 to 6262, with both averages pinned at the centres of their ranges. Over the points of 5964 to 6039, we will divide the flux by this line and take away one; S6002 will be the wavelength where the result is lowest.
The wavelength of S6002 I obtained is 5998.42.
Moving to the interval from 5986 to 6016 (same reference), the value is 5998.42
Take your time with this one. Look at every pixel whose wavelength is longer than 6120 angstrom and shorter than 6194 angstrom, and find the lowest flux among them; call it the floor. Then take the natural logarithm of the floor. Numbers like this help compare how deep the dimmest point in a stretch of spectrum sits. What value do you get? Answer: 3.09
